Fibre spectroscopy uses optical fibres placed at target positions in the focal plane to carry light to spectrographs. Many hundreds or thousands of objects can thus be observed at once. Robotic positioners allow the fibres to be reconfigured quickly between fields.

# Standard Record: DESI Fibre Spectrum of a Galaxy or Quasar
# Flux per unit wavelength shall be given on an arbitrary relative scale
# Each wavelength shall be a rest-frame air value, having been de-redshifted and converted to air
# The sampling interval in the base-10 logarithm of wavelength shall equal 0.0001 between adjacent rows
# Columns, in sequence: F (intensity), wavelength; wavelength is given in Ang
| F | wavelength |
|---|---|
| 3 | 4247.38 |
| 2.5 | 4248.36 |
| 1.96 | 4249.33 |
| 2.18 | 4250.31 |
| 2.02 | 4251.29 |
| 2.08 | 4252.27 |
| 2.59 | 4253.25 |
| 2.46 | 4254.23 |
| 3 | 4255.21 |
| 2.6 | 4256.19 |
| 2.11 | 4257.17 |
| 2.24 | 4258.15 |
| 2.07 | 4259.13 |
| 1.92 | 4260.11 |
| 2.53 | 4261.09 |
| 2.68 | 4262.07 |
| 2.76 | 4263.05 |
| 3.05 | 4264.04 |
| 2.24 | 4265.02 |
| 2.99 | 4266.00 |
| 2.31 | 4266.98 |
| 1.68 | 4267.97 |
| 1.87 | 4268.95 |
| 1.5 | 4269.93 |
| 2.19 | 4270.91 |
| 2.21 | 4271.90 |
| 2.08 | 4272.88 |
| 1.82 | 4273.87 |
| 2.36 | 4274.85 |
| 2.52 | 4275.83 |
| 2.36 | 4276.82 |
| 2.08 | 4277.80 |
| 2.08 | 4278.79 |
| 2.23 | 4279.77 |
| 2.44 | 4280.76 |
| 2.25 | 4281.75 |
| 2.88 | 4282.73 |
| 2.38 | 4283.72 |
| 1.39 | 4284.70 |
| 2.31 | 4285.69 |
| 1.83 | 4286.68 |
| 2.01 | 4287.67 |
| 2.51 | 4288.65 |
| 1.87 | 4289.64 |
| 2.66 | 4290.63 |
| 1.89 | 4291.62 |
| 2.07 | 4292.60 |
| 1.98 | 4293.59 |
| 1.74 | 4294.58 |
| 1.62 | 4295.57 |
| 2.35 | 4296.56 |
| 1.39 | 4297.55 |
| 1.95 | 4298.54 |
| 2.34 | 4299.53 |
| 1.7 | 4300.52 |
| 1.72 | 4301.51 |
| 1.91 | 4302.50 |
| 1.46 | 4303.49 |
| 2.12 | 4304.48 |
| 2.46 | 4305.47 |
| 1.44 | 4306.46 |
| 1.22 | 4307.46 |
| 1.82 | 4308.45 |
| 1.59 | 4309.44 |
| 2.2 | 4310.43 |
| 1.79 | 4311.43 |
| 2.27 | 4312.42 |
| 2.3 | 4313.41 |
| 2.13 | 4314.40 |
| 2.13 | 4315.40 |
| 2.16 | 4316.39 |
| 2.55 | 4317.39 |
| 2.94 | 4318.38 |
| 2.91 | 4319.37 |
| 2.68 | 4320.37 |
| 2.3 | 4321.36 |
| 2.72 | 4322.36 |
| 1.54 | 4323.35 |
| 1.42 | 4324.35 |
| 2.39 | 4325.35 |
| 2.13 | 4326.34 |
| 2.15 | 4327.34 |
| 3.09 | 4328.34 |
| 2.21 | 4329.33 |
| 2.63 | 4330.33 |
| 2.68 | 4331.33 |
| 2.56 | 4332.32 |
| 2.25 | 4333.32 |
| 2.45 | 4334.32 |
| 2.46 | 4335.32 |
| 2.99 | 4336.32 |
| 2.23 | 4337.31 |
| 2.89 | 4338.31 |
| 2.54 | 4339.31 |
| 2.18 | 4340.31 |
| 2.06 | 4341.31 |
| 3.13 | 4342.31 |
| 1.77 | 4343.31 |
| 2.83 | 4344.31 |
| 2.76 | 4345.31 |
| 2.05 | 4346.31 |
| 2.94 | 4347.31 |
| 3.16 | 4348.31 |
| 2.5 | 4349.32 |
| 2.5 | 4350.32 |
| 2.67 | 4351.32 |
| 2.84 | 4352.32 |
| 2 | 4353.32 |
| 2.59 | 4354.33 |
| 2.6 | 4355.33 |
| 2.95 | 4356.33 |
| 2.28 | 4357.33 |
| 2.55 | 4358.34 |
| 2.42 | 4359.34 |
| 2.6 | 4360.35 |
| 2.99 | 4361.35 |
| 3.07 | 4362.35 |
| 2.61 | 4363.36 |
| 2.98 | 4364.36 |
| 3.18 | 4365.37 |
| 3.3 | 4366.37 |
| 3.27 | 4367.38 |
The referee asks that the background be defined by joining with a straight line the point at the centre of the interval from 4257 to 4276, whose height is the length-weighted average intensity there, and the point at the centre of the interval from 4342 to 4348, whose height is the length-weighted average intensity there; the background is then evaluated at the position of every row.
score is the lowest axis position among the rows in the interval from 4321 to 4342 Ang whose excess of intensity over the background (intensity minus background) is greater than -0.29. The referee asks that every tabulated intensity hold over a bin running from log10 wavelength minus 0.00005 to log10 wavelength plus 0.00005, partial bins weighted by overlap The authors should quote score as 4321.36 Ang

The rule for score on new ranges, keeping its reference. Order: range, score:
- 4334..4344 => 4334.32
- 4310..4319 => 4310.43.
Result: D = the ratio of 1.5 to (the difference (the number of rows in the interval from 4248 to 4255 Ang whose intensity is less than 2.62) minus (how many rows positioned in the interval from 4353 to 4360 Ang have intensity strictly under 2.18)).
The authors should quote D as 0.25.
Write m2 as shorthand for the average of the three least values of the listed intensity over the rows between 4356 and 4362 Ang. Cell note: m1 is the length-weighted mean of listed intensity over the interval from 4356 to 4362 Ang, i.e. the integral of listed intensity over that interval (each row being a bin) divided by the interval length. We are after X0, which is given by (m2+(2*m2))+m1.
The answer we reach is 9.9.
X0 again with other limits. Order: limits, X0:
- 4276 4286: 7.8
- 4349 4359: 9.3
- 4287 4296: 7.3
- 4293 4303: 6.6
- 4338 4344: 8.4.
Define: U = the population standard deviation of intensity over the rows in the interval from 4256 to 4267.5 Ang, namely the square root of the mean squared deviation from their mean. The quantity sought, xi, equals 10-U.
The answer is 9.65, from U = 0.351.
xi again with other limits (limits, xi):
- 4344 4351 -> 9.66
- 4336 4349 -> 9.55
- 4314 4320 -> 9.65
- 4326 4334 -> 9.68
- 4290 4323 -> 9.56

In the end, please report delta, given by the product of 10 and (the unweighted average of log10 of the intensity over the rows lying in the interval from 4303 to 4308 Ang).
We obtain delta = 2.3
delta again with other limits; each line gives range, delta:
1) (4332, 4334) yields 3.8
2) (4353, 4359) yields 3.9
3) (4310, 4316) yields 3.3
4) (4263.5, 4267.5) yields 4.2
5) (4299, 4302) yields 2.8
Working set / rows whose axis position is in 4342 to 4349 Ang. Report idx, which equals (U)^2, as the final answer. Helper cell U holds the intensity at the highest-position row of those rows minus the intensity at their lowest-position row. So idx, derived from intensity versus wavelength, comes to 0.00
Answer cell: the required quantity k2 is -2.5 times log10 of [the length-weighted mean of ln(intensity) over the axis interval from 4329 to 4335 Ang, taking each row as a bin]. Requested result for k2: 0.1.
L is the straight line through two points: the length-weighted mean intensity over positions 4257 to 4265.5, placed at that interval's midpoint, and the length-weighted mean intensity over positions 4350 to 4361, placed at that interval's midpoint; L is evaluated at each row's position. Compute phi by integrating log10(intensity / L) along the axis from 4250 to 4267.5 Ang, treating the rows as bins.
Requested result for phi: 0.0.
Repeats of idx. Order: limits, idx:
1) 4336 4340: 0.20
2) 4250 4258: 0.00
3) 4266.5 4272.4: 0.01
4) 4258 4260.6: 0.10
